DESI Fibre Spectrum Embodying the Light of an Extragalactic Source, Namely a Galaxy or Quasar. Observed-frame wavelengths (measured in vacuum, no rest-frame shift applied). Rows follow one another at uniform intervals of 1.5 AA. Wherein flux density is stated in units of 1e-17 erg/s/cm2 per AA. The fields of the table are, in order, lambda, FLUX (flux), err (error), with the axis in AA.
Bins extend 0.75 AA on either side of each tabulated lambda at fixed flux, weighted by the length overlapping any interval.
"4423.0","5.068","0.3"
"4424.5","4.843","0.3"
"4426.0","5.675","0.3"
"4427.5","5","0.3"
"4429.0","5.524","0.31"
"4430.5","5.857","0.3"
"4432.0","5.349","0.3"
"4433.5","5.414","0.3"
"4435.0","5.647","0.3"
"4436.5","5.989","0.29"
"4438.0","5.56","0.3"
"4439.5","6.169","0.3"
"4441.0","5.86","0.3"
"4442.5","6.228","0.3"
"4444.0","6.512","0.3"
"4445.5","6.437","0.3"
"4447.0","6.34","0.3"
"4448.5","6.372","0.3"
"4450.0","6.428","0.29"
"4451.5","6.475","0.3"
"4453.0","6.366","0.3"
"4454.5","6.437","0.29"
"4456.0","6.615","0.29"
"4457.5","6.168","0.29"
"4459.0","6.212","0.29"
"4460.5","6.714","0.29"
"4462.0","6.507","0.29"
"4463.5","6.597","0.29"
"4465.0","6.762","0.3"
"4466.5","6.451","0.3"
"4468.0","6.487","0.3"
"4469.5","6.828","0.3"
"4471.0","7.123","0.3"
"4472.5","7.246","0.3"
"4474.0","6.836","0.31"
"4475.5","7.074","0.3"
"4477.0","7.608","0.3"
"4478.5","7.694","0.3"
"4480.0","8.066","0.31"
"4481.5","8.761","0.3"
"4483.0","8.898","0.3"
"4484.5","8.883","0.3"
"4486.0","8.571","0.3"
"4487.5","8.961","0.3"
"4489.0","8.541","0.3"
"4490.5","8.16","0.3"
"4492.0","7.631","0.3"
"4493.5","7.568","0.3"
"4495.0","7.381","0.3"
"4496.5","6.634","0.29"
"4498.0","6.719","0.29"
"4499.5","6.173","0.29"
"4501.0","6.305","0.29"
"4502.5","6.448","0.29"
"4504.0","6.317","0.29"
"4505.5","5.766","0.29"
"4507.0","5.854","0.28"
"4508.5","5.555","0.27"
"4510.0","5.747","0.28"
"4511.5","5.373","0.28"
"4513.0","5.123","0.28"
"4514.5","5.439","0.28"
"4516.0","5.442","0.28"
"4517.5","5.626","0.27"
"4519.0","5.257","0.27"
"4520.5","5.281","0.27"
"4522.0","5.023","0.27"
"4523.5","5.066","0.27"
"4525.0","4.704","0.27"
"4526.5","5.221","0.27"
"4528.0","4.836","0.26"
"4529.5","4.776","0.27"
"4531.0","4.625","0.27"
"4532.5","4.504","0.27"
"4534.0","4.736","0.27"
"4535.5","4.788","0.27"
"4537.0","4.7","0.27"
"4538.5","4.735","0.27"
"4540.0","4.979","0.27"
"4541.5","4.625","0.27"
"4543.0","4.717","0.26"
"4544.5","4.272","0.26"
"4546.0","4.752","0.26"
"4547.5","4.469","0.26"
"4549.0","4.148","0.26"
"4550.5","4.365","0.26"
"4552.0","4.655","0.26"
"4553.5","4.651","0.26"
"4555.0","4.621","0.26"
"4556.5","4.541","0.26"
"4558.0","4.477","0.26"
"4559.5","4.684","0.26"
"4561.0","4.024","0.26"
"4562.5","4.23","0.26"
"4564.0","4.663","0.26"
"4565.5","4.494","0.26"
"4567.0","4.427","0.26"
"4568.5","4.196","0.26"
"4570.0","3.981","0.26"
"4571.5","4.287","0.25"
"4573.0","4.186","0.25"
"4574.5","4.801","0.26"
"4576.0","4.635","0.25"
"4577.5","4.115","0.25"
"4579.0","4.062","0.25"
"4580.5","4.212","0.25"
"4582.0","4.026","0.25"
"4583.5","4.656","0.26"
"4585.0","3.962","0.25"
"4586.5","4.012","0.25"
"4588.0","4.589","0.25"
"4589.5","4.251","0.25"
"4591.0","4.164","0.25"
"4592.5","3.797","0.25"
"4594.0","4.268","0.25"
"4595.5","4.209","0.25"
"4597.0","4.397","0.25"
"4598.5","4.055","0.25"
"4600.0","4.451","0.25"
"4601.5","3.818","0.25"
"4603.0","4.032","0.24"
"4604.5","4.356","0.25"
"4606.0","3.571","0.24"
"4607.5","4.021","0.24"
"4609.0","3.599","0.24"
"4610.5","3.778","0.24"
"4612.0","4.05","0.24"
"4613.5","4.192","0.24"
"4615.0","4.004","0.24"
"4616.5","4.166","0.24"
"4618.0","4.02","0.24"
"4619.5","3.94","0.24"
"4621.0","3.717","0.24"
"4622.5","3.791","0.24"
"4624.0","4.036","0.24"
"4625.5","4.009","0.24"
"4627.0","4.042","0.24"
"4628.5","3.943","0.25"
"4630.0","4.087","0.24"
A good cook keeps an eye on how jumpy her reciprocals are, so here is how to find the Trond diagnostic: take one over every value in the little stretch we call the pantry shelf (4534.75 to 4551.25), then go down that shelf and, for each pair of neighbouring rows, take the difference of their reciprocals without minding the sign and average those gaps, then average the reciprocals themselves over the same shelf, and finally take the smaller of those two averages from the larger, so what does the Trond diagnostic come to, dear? 0.206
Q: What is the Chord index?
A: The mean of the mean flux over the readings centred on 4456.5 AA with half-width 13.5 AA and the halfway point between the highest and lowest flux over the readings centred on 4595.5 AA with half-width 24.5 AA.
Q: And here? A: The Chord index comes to 5.3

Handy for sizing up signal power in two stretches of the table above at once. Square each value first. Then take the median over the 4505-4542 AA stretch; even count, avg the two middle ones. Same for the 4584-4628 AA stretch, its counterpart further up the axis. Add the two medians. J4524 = 42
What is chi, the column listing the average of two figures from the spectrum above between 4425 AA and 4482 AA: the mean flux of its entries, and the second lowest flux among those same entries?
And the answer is 5.9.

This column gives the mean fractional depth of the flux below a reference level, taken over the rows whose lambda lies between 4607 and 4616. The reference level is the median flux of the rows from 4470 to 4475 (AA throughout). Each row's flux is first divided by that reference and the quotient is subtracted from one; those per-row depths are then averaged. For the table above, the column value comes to 0.45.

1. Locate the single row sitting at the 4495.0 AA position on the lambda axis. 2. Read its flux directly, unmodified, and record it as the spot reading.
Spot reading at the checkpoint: 7.381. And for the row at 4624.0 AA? 4.036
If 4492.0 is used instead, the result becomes 7.631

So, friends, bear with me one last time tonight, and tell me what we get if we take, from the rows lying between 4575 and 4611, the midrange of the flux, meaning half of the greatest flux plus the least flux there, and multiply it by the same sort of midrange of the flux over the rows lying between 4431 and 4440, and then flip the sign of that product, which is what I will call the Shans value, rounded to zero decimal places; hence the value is -24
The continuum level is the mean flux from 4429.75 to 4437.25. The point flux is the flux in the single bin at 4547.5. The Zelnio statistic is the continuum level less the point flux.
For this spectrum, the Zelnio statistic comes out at 1.2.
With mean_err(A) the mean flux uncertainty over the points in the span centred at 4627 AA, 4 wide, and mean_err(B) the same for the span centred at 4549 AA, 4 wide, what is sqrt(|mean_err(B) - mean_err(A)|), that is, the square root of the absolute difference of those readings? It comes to 0.13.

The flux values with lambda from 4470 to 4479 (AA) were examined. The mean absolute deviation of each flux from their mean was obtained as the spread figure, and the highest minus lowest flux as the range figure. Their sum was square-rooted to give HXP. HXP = 1.06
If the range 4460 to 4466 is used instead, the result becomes 0.59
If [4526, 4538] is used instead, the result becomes 0.92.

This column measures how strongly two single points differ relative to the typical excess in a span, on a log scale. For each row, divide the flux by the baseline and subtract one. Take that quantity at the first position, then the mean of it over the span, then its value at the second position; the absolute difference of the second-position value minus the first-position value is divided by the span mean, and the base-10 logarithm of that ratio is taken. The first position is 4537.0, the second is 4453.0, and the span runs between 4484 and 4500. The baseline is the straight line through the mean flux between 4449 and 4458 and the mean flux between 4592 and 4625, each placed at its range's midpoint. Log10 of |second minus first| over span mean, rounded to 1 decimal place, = -0.7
